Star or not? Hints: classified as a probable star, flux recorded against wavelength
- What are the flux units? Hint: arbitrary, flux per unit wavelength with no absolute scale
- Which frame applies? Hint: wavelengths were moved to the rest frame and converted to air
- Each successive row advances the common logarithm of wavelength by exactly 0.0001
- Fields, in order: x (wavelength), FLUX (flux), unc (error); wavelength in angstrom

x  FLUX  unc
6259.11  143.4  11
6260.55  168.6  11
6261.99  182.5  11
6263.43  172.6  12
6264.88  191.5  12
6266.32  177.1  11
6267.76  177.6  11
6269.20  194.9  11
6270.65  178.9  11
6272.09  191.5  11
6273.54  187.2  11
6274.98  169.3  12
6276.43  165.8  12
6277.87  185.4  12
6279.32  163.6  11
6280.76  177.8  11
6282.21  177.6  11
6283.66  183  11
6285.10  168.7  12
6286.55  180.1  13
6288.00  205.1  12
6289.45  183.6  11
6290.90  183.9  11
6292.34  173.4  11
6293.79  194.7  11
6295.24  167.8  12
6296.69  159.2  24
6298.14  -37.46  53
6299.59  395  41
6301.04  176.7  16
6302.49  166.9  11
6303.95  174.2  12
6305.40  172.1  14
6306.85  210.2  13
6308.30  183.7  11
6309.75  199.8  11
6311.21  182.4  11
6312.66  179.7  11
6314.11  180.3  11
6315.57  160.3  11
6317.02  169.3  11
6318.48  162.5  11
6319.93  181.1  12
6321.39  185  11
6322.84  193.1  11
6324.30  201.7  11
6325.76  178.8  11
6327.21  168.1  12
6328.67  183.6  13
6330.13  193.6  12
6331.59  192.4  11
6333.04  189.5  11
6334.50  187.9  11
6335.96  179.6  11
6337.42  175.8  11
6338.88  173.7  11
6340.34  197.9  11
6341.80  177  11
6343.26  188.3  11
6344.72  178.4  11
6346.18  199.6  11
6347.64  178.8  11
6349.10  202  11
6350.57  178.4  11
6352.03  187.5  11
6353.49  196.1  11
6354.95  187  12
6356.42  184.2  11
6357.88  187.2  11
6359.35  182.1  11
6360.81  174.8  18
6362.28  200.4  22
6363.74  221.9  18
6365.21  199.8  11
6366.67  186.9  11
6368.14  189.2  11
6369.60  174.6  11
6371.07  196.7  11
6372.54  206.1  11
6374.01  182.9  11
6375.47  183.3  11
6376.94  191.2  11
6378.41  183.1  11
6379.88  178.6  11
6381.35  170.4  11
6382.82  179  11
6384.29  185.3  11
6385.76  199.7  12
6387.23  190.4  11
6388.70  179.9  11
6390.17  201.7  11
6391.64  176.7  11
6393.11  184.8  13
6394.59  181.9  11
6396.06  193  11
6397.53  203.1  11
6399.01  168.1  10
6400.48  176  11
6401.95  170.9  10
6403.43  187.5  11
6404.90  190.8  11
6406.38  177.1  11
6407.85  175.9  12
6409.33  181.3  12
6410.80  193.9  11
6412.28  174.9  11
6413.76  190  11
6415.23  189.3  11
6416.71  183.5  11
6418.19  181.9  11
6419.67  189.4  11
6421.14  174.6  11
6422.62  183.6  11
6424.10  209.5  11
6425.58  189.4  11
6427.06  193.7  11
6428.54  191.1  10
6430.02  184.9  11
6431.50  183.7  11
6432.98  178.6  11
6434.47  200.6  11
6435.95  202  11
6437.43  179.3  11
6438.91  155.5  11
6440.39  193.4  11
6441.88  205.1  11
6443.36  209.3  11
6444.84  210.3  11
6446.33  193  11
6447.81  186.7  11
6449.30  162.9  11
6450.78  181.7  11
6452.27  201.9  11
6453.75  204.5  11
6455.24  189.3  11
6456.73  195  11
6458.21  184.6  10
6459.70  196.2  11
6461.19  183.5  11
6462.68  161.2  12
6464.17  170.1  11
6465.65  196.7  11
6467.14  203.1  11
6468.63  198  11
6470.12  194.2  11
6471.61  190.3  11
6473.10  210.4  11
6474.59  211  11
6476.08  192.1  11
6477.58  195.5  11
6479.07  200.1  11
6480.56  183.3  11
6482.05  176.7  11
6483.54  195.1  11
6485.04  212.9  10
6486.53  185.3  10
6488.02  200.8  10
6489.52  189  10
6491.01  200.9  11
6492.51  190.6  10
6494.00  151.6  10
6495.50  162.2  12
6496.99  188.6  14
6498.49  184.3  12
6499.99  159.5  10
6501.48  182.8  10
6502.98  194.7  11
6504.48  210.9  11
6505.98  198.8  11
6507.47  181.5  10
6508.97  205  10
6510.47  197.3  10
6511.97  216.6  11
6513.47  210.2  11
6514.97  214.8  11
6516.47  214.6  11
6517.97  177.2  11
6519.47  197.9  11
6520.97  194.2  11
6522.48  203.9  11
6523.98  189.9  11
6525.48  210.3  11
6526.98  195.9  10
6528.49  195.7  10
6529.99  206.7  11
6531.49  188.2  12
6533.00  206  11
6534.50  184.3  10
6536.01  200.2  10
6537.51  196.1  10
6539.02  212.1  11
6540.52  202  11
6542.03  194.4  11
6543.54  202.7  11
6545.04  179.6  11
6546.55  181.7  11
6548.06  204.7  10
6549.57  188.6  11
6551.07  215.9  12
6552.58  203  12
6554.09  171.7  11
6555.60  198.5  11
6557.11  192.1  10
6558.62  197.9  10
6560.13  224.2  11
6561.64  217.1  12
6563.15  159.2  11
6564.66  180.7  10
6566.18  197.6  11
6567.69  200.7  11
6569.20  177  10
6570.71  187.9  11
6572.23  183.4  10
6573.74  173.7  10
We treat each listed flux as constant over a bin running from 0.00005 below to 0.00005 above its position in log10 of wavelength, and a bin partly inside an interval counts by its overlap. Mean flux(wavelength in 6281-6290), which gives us 183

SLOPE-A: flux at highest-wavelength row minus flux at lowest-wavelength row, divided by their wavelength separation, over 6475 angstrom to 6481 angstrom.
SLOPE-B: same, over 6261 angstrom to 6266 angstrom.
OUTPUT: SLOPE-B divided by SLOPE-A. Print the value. -1.6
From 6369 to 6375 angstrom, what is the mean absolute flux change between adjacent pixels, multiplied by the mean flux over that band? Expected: 3466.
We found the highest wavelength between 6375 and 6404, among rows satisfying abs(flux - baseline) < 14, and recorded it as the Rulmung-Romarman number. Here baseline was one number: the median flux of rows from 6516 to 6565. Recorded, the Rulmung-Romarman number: 6403.43 angstrom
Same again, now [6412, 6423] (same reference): 6419.67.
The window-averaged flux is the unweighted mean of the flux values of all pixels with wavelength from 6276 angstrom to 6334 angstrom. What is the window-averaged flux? 180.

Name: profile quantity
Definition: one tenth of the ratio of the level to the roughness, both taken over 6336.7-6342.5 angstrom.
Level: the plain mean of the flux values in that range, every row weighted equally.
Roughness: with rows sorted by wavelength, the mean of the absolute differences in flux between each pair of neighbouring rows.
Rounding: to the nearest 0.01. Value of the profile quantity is 1.15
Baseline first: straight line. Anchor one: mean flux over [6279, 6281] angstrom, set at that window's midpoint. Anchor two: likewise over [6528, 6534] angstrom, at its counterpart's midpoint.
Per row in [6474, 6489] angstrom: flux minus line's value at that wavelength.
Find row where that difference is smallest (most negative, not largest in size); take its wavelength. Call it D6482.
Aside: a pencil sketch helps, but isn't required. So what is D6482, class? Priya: 6482.05 angstrom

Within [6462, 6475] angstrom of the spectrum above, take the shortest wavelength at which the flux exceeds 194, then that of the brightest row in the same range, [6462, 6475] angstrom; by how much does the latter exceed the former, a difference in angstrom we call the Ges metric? 8.9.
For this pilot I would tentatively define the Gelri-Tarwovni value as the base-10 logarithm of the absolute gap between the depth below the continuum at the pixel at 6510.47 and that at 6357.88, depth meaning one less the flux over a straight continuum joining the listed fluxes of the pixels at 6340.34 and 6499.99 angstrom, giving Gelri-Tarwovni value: -0.54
